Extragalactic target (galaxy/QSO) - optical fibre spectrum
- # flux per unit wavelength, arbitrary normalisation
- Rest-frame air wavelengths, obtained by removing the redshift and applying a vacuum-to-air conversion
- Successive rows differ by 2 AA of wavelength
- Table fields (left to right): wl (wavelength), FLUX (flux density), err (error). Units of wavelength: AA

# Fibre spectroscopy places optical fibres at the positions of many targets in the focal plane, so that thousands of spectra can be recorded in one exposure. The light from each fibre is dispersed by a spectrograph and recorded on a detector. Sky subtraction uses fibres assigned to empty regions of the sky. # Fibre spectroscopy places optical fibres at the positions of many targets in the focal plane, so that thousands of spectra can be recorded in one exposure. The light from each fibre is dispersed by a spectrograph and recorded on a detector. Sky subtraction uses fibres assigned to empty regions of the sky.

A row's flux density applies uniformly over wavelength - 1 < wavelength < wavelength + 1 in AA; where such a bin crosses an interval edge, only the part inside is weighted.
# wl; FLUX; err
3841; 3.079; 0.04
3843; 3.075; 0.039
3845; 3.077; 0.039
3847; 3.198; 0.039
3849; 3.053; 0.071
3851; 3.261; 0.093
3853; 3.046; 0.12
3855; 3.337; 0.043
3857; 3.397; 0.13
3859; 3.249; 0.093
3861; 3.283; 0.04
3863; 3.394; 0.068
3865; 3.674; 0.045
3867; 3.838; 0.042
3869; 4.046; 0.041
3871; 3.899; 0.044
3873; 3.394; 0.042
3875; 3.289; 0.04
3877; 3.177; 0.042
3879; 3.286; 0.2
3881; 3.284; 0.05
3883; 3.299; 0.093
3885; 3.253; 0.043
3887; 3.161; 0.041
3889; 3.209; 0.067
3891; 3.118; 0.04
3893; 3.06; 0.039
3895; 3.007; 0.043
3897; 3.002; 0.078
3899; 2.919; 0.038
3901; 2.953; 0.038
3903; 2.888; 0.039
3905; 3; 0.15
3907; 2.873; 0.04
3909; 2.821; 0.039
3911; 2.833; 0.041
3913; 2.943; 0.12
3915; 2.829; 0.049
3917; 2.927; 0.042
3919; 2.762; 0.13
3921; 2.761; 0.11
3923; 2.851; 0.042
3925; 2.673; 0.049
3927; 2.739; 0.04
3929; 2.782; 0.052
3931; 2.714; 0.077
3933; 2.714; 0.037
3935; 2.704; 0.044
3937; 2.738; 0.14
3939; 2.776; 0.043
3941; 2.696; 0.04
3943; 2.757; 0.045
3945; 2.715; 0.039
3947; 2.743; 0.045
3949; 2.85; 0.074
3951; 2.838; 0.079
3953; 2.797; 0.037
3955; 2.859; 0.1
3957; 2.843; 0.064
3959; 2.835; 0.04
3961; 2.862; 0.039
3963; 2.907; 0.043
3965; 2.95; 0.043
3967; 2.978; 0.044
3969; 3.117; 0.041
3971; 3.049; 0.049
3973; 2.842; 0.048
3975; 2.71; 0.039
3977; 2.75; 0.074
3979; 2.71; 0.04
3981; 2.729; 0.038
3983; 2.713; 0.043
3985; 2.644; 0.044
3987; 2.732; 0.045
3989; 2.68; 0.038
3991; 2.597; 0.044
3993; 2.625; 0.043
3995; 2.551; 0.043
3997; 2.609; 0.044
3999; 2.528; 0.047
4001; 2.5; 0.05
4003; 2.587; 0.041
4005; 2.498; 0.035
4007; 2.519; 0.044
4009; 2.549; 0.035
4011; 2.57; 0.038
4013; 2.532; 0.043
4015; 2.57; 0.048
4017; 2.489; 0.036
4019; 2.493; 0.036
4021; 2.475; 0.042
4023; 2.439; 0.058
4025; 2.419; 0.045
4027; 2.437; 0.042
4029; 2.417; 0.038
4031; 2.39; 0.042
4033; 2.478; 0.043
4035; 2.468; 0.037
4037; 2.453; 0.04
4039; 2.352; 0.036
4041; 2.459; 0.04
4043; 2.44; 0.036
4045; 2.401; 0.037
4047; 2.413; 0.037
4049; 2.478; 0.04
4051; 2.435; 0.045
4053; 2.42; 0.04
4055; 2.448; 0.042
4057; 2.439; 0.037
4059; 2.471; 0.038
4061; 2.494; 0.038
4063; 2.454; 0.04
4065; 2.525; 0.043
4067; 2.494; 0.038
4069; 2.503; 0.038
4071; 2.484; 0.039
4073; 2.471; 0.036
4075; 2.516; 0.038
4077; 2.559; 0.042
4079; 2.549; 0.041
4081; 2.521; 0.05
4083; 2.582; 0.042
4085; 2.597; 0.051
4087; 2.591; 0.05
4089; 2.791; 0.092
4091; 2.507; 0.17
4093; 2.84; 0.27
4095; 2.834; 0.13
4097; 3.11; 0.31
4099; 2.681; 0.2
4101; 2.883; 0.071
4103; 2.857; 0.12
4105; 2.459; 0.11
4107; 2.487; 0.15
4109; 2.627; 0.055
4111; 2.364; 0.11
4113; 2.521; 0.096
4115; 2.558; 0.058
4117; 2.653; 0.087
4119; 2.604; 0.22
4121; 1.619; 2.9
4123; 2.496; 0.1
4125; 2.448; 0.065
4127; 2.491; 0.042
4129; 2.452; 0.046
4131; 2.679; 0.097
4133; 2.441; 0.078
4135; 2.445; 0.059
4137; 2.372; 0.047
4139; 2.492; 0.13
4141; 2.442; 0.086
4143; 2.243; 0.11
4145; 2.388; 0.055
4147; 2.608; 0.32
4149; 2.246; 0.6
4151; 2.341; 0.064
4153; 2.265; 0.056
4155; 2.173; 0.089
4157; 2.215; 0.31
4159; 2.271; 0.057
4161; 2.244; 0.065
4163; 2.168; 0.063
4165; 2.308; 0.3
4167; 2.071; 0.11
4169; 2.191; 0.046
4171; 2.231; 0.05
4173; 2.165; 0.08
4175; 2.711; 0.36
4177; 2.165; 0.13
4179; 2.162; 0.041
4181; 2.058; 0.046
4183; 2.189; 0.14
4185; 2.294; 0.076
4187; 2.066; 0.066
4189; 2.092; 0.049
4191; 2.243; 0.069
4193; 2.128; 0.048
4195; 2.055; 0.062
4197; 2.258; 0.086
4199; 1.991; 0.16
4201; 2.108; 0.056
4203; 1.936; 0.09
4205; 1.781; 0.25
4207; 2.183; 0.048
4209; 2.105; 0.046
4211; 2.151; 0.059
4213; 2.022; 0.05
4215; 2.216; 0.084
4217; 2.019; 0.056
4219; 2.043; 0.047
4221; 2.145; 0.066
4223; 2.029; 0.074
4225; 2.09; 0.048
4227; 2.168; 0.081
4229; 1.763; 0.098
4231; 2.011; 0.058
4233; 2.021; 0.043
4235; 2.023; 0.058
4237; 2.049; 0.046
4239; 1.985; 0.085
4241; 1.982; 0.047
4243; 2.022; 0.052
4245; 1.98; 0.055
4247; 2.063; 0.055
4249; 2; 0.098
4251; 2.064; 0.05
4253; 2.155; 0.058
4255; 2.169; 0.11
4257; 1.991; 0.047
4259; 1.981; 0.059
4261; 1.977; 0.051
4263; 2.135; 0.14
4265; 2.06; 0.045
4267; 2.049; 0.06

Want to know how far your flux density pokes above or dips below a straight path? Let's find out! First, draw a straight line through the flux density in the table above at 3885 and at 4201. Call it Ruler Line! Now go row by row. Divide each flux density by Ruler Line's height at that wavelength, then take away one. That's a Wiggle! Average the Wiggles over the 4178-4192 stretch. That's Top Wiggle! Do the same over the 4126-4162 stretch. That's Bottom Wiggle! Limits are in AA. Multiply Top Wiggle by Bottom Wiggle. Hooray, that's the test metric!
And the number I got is 0.000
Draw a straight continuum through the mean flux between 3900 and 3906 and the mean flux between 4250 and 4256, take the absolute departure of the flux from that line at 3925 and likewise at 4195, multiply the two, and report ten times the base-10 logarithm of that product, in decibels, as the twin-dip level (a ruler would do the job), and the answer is -13.3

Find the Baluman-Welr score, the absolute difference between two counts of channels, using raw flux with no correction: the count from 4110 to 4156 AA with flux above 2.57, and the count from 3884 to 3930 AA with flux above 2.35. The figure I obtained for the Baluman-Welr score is 19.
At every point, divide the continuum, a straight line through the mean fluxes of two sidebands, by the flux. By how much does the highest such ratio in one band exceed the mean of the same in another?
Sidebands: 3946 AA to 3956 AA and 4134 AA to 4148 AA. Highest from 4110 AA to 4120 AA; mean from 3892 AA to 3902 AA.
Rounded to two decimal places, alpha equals 0.07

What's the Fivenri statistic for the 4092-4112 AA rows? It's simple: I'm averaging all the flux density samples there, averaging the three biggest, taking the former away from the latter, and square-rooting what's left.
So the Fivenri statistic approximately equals 0.49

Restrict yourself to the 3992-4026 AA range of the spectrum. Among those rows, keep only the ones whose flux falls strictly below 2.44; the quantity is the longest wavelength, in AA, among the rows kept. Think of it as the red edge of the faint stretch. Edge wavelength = 4025 AA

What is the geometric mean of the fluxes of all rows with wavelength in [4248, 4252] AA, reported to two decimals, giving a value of 2.03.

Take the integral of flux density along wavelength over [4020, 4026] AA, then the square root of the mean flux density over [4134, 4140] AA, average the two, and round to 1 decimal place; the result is 8.1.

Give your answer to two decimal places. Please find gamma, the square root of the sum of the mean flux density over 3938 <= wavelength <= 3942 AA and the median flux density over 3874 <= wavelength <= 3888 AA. 2.45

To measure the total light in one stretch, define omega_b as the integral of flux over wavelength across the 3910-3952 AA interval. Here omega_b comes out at 117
